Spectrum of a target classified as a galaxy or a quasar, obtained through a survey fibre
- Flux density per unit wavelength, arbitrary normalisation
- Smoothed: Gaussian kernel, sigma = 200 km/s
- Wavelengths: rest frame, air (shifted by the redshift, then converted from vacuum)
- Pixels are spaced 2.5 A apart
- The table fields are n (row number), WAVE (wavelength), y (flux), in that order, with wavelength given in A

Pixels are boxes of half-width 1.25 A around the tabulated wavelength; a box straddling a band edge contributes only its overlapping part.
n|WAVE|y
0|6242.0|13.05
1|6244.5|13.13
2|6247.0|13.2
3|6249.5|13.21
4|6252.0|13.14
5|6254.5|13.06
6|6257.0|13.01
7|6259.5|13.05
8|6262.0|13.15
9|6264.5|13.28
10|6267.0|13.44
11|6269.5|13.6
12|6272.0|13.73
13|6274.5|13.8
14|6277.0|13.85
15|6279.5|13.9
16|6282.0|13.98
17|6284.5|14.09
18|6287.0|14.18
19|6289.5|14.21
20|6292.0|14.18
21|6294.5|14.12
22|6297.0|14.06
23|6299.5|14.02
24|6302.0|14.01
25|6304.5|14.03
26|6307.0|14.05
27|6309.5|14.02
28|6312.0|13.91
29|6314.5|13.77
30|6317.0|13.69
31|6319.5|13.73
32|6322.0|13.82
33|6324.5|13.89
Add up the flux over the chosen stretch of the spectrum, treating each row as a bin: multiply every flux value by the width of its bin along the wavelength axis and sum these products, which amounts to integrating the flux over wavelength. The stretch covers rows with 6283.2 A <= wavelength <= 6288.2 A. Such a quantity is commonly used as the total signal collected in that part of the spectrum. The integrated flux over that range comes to 70.7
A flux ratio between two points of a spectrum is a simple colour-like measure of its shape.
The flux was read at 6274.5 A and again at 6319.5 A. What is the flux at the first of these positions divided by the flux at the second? 1.01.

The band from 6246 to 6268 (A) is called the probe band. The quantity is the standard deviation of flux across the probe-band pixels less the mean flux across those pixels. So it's -13.0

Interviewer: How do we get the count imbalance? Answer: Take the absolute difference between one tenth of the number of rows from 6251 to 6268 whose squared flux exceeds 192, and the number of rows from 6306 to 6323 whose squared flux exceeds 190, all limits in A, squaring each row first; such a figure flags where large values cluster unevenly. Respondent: 4.0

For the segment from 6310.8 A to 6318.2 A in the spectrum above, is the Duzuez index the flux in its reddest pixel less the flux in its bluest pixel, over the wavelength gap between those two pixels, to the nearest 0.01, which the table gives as -0.04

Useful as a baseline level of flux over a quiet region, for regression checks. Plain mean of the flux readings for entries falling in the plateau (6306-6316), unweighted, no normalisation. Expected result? 13.9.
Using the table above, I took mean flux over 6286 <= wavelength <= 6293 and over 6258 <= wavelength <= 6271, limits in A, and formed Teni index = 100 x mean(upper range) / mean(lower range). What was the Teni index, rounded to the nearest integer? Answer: 107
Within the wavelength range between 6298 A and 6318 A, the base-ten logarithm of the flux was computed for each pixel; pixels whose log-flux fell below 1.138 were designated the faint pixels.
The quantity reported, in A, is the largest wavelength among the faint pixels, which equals 6317.0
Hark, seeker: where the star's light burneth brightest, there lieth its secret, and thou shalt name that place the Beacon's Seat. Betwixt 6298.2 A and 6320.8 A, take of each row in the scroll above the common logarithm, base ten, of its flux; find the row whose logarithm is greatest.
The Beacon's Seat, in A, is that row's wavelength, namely 6307.0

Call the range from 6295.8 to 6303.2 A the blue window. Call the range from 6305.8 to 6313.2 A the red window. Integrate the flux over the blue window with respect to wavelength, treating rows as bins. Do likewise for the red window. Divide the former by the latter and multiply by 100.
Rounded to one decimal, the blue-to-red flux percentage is 100.3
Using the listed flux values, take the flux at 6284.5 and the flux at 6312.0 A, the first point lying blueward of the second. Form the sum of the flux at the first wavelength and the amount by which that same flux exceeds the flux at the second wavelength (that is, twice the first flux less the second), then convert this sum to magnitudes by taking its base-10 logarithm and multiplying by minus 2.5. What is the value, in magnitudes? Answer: -2.886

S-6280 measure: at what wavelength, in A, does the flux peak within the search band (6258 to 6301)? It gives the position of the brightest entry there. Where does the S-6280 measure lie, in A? 6289.5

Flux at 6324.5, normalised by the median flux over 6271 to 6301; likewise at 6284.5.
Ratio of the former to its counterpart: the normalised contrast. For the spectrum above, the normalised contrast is 0.99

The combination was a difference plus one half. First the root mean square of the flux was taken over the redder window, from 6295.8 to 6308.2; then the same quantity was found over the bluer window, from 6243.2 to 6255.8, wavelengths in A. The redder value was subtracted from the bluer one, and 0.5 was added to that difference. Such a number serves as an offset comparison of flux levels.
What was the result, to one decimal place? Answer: -0.4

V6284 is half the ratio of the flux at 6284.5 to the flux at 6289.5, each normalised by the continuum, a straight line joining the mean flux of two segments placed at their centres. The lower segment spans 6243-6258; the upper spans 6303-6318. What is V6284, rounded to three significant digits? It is 0.498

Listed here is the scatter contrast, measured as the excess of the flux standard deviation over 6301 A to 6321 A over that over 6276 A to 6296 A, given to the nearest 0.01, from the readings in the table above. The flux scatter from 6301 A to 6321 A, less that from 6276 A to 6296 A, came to 0.01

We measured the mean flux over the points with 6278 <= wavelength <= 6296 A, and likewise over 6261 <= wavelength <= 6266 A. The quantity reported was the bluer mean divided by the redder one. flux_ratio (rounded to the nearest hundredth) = 0.94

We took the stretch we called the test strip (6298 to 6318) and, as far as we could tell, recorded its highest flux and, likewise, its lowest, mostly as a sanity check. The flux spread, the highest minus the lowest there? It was 0.36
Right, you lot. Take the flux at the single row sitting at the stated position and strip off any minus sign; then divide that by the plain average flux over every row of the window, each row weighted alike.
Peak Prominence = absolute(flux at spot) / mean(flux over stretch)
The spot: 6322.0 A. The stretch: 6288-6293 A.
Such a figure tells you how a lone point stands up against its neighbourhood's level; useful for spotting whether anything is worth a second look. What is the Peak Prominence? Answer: 0.97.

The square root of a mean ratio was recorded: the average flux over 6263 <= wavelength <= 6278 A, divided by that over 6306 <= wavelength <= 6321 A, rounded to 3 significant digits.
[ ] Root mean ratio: 0.991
